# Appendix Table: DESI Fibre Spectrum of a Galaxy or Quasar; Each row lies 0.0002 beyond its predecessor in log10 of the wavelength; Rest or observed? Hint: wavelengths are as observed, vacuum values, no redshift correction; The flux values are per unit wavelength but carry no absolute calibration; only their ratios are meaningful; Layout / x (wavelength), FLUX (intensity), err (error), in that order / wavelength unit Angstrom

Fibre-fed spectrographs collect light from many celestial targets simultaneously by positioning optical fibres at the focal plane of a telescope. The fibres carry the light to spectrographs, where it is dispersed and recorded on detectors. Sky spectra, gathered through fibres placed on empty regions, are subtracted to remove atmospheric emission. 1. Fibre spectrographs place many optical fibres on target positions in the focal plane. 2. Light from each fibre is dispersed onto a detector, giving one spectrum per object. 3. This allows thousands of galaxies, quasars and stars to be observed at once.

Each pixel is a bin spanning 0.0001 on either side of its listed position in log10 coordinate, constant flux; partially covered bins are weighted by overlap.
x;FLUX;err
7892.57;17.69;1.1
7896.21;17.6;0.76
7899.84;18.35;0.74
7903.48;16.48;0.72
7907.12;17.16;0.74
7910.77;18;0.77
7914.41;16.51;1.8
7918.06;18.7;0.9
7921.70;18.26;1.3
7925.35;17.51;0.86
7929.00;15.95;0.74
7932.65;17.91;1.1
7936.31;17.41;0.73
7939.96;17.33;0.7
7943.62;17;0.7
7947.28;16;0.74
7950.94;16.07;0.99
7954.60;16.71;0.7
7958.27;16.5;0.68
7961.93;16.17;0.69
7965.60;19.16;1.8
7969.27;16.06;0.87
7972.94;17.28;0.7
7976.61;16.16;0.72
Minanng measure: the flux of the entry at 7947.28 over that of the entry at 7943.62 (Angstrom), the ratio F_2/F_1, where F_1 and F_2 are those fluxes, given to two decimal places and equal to 0.94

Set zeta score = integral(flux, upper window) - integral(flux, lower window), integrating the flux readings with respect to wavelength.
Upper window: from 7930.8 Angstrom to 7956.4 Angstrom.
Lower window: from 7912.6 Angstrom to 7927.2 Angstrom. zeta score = 174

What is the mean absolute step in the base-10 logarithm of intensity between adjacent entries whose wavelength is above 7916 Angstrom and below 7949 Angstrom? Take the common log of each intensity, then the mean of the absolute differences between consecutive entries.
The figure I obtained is 0.021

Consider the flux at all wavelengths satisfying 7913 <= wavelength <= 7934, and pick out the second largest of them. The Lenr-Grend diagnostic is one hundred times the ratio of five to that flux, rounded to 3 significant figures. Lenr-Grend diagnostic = 27.4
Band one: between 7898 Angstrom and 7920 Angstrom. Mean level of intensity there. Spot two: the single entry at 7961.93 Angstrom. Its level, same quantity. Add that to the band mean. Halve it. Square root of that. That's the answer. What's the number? 4.11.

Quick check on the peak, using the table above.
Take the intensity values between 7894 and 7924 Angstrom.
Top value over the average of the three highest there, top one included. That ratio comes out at 1.01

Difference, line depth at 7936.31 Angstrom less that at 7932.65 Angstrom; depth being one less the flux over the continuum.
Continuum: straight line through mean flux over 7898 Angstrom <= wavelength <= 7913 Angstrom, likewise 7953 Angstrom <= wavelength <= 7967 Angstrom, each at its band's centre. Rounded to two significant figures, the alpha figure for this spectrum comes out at 0.027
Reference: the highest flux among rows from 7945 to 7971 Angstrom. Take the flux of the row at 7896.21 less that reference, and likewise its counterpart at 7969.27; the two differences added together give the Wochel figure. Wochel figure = -4.7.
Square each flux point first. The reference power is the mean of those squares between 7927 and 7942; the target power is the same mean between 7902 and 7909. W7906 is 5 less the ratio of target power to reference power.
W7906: 4.04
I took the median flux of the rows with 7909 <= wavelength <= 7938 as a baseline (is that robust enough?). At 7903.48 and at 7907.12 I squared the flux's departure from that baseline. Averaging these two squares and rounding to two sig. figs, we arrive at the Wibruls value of 0.91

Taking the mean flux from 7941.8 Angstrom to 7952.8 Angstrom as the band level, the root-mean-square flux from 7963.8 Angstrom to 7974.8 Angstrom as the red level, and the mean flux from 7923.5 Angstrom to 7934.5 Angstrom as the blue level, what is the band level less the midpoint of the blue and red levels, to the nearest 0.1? -1.0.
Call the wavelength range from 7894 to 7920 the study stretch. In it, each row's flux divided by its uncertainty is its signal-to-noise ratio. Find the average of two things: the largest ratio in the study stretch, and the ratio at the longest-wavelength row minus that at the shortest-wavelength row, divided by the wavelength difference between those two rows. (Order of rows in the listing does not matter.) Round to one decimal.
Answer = 12.3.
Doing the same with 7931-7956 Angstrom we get 12.6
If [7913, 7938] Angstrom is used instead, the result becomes 12.3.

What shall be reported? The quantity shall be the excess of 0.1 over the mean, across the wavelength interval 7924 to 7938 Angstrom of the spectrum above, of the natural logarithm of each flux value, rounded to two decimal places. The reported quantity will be -2.74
